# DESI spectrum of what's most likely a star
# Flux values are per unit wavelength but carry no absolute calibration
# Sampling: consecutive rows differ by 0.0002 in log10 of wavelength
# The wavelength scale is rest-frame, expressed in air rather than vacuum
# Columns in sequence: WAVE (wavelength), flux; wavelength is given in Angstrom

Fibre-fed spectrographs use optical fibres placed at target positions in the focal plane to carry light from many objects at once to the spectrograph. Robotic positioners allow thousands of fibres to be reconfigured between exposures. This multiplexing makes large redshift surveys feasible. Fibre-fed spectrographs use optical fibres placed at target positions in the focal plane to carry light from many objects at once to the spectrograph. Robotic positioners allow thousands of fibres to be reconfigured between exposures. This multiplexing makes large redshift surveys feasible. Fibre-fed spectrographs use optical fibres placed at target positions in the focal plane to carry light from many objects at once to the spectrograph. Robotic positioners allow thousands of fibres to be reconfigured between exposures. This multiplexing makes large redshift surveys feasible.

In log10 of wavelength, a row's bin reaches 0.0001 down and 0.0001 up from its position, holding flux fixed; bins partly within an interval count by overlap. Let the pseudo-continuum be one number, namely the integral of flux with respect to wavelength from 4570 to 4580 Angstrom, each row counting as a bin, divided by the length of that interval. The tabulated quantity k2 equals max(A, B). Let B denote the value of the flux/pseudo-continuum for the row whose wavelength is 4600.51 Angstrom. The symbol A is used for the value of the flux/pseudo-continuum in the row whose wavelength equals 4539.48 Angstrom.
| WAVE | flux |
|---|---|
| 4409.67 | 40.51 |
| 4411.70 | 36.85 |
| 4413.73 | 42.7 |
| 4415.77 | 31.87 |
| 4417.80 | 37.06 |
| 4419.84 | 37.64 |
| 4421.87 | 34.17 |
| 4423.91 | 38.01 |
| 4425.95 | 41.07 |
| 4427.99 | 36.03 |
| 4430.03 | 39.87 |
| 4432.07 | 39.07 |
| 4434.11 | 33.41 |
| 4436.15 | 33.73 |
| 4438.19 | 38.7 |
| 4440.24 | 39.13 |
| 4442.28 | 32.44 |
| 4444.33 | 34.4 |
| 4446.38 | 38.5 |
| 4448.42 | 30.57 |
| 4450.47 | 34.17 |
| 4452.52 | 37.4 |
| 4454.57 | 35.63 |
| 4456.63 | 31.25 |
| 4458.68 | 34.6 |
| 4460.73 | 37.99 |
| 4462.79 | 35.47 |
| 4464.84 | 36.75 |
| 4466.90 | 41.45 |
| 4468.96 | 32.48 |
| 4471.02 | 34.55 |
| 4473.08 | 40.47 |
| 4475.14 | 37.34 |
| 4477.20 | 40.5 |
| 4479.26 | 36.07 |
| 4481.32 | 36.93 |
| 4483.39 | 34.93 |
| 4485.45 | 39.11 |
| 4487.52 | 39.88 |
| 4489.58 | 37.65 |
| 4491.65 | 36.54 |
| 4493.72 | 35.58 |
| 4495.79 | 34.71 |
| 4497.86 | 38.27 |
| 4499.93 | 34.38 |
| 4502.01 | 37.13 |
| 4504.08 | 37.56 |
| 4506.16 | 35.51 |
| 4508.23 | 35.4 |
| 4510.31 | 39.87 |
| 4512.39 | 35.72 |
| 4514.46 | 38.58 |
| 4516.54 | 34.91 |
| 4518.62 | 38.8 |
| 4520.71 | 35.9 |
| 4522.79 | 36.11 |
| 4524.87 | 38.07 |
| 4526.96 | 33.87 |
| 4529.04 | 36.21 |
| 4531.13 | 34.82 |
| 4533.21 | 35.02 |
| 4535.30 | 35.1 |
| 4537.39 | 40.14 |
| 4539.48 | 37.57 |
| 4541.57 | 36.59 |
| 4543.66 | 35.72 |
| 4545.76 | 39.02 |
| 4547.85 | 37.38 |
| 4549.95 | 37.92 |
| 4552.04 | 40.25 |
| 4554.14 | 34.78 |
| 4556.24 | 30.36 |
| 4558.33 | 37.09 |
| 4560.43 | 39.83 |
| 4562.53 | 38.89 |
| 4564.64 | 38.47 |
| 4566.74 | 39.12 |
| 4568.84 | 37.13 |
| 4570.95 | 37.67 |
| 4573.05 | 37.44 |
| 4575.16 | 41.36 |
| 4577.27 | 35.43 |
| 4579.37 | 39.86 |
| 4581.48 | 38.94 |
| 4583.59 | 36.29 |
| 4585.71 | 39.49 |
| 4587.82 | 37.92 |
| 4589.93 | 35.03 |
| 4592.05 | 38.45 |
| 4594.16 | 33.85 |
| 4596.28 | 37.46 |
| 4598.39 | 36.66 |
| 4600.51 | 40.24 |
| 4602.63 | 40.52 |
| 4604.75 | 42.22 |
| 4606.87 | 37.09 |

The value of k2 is 1.05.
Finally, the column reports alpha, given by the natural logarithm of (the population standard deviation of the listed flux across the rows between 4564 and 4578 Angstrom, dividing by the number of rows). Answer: 0.54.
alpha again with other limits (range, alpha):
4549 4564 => 1.17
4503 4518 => 0.56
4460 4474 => 1.09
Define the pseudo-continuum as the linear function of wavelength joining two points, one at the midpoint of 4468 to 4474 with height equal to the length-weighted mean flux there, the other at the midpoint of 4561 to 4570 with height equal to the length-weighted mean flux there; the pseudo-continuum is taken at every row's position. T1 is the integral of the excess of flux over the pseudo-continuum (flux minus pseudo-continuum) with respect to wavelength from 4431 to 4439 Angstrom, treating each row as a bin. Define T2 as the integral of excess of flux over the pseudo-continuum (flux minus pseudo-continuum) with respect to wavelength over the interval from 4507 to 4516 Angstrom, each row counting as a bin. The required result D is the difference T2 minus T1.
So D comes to -9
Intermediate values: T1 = 11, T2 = 3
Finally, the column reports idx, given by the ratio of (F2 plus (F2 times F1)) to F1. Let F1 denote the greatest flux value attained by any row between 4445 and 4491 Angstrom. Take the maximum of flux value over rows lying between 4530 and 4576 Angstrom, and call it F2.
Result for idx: 42.4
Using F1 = 41.45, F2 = 41.36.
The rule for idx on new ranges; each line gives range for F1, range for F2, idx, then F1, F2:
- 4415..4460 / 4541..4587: 42.4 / 41.07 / 41.36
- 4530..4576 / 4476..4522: 41.5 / 41.36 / 40.5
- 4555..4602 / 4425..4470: 42.5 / 41.36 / 41.45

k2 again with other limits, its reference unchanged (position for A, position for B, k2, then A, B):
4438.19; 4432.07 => 1.02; 1.01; 1.02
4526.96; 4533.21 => 0.91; 0.88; 0.91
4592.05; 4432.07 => 1.02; 1.00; 1.02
